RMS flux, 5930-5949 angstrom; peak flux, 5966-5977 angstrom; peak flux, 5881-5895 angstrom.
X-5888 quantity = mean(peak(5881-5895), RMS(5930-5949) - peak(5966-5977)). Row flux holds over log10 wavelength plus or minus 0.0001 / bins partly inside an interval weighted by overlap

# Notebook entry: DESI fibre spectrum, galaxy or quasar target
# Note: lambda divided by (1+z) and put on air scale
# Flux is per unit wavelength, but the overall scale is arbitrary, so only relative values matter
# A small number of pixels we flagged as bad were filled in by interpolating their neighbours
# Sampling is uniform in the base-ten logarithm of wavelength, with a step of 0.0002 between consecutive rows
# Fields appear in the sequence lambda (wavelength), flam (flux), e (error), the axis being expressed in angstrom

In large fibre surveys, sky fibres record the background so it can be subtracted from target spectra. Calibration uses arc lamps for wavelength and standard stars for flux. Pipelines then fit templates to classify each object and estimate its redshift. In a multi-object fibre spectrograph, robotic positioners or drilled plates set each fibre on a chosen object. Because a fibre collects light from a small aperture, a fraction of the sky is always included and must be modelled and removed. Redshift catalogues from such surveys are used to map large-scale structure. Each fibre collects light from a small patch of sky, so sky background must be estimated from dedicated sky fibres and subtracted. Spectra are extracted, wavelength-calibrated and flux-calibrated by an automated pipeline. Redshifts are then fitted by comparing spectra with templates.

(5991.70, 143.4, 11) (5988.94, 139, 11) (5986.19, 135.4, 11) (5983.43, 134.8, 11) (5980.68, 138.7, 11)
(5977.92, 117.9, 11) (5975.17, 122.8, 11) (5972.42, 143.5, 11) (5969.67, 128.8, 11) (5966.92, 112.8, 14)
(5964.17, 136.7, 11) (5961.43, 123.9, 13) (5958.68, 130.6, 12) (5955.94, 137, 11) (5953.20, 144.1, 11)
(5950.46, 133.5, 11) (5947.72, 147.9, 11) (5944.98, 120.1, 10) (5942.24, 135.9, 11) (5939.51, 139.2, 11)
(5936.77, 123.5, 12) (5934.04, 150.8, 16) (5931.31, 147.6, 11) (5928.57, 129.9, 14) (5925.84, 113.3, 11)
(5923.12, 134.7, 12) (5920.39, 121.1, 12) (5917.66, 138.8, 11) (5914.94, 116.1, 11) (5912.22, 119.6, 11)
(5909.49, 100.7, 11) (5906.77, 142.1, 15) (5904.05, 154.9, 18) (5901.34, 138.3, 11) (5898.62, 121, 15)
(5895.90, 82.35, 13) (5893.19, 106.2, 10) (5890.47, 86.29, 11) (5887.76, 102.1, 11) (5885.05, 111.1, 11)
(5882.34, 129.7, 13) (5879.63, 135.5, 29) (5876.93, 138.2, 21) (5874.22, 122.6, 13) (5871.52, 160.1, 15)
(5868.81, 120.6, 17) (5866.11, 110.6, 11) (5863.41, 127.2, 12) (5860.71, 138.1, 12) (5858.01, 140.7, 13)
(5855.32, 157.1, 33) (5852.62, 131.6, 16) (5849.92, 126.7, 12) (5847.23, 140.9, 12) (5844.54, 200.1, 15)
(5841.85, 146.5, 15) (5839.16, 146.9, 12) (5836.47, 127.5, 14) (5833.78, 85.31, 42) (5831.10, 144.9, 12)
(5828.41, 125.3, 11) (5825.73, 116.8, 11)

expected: 62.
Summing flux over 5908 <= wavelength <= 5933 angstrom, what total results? 1122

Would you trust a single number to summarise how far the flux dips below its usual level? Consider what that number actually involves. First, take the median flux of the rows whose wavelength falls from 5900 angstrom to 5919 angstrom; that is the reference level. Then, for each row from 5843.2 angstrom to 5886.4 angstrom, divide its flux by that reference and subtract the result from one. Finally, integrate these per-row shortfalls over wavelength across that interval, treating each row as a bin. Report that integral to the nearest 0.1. 0.4 angstrom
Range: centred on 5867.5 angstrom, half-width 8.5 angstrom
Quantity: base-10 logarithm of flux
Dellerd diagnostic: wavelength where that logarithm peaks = 5871.52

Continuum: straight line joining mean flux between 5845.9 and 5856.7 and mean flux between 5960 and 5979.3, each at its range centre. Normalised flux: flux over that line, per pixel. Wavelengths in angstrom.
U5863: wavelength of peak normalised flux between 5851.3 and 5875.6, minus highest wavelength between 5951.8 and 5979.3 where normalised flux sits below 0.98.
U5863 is -106.4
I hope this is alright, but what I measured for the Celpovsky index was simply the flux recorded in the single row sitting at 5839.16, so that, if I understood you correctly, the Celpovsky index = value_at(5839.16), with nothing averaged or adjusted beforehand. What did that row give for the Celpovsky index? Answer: 146.9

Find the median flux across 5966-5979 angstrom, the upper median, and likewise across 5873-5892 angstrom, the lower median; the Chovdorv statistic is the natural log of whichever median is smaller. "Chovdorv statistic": 4.81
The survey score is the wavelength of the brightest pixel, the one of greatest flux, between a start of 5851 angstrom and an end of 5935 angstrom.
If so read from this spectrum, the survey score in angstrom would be 5871.52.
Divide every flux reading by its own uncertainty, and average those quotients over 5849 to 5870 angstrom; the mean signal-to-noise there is 9.2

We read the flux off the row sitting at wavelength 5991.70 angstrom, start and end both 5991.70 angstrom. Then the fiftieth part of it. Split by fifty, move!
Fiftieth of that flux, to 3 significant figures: 2.87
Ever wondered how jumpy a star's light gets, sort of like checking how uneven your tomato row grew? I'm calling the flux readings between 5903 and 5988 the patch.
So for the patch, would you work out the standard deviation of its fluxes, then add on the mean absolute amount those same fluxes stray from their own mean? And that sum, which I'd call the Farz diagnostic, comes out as 23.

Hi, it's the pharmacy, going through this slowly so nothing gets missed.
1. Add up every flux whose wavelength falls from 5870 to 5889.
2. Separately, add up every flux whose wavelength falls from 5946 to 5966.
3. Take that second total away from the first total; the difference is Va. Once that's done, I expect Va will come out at -54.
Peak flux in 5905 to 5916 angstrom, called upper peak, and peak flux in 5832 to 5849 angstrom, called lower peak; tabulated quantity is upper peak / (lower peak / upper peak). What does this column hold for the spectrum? 101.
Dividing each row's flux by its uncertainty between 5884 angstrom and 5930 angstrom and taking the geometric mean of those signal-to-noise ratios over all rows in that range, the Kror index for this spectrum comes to 9.7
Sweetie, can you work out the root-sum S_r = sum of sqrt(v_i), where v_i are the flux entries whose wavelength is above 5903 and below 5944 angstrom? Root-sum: 172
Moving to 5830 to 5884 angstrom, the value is 233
